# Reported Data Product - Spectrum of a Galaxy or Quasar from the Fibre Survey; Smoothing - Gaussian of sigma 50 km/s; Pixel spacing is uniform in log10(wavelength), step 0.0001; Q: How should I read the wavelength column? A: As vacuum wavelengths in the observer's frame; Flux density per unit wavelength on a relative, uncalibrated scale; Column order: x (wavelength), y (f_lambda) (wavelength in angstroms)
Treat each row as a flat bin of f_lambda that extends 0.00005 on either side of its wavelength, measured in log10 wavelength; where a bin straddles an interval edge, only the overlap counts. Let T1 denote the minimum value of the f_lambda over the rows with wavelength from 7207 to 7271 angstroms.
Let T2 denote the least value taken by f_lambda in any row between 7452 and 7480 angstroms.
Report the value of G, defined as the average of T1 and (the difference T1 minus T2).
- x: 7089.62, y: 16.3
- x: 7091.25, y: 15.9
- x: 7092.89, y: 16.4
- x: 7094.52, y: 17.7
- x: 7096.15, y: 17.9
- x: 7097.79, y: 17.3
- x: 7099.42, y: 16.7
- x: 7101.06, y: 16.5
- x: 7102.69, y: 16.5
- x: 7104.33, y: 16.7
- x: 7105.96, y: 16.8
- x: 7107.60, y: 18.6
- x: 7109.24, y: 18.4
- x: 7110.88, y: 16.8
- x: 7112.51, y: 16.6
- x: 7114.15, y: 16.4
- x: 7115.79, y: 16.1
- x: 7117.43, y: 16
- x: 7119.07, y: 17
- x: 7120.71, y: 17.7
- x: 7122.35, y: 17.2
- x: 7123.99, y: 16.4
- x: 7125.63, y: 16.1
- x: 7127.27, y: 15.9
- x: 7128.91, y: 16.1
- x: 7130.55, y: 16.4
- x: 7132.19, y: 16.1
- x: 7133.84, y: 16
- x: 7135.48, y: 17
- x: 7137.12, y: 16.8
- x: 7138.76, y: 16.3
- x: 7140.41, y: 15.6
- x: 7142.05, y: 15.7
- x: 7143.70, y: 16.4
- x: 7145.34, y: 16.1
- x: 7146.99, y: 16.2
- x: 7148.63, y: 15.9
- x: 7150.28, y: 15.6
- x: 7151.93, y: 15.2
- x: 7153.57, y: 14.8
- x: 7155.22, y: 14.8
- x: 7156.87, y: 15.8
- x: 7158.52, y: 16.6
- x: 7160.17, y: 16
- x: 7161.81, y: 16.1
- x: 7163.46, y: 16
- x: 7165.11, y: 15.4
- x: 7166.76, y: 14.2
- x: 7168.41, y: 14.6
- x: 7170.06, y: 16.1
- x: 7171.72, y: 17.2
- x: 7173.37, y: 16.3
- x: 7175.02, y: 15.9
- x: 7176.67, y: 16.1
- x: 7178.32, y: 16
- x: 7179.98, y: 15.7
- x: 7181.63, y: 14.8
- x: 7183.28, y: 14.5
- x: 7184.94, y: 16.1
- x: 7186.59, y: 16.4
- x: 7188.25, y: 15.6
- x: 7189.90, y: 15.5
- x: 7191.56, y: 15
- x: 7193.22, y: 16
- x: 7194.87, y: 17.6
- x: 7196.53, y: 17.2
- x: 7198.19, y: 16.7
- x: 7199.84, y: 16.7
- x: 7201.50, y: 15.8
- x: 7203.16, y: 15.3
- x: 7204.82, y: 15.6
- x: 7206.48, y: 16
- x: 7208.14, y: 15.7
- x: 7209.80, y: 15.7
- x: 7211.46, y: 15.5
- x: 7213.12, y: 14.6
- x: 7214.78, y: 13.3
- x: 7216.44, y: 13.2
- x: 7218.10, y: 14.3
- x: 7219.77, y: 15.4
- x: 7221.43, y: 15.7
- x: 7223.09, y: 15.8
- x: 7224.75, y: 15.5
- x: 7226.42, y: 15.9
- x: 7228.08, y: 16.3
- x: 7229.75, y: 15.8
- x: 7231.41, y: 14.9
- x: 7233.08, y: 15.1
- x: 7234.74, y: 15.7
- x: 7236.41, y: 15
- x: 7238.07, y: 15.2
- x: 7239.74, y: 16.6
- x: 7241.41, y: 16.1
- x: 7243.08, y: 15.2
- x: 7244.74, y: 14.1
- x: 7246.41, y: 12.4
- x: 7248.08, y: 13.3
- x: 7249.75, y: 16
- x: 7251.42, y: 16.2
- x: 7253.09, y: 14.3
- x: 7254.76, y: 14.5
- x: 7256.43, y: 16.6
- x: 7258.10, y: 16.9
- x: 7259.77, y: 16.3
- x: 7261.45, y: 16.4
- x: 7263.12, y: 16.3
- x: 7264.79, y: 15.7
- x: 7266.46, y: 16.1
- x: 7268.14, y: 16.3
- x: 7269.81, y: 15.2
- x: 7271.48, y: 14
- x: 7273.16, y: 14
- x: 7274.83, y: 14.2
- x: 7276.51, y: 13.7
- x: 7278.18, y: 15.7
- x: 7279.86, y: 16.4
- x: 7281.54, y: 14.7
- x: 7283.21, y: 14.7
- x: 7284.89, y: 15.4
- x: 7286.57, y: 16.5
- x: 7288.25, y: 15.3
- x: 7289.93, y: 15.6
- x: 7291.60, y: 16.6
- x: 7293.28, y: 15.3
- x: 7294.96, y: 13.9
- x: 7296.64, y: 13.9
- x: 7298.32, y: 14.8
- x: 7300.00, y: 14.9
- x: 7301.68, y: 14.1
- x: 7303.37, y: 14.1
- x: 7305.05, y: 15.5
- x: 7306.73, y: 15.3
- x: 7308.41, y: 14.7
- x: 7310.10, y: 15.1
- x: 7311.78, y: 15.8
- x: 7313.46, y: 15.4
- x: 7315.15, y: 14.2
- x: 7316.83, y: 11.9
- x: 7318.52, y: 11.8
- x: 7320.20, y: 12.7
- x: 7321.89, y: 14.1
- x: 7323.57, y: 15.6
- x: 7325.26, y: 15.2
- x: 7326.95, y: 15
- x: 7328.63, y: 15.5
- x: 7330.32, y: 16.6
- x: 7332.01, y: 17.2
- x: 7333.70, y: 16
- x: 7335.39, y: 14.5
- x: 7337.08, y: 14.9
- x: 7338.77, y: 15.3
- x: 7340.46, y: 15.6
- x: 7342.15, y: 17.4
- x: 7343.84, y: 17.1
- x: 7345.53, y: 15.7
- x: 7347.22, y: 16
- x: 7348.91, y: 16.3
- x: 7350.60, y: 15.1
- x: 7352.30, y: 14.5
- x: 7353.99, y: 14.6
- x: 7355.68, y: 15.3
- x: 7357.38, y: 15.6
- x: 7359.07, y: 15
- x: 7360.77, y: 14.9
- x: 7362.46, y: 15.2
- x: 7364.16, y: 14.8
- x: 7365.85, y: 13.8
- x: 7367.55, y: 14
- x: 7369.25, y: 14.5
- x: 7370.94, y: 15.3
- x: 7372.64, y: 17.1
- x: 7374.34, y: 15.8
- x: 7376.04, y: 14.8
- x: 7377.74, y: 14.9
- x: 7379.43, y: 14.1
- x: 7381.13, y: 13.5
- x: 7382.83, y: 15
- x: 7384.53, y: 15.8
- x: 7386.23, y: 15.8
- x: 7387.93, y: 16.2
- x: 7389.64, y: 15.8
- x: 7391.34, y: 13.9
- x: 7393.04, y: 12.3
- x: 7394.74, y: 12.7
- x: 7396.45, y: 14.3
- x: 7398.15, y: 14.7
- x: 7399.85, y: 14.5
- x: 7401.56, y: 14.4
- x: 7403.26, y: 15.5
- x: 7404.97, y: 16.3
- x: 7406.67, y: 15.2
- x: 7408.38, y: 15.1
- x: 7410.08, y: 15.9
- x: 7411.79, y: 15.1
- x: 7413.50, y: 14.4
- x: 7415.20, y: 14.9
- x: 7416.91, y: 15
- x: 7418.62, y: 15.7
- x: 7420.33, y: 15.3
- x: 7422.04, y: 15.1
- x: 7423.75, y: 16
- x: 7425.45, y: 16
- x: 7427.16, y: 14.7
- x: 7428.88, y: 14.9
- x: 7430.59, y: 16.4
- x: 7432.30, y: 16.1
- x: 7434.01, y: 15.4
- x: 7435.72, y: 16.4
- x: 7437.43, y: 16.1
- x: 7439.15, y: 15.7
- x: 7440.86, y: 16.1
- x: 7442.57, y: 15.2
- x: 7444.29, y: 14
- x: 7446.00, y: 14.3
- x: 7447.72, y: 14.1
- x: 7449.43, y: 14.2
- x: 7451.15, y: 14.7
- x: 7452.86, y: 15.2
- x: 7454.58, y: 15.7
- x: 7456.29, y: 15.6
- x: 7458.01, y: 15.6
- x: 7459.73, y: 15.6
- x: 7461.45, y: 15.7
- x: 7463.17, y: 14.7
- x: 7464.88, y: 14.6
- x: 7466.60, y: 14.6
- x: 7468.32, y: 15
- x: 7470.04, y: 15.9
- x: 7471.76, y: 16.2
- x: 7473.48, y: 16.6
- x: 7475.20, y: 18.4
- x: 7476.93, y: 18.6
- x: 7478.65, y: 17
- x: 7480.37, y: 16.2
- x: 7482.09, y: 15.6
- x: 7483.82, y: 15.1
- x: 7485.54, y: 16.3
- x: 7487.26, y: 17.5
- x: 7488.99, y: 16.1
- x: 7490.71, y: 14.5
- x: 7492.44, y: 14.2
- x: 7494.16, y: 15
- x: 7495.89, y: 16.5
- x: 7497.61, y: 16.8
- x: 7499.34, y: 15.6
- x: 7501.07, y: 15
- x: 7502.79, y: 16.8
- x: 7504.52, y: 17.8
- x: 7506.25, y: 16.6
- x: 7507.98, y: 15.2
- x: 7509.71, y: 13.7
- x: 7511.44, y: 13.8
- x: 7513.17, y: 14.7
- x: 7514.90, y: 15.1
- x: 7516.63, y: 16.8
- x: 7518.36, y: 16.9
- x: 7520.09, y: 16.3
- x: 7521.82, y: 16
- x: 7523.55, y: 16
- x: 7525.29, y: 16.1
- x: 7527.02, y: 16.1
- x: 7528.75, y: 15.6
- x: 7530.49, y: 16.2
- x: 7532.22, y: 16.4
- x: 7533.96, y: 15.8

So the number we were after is 5.1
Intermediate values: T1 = 12.4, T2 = 14.6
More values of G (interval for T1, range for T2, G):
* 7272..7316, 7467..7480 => 6.2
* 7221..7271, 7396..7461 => 5.4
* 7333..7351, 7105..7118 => 6.5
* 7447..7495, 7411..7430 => 6.9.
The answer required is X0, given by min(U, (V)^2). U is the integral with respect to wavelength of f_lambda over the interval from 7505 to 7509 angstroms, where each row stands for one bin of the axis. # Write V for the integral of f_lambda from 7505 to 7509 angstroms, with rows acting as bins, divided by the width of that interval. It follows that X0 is 64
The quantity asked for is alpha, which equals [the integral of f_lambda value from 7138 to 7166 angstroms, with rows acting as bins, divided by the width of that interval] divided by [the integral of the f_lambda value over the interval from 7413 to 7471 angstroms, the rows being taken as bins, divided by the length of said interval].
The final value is 1.03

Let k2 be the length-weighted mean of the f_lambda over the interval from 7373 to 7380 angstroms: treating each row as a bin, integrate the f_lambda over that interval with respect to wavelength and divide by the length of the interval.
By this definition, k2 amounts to 15.1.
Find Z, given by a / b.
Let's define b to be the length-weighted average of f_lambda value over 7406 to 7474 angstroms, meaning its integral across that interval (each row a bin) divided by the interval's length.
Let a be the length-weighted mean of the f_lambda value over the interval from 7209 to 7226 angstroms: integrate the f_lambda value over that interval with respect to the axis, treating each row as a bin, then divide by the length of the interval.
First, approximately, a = 14.9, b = 15.3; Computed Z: 0.97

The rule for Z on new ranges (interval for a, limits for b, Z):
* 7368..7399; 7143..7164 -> 0.94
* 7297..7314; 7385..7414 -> 1.01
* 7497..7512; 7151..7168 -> 1.02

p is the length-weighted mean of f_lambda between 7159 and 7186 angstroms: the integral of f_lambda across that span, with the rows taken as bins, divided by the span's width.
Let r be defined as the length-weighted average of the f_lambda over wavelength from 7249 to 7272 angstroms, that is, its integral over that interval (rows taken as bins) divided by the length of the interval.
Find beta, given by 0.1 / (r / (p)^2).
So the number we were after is 1.56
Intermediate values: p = 15.7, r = 15.8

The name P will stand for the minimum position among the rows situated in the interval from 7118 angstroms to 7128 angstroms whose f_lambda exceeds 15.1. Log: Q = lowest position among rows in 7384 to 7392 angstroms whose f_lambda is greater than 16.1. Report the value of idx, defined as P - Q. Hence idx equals -268.9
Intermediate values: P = 7119.07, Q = 7387.93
